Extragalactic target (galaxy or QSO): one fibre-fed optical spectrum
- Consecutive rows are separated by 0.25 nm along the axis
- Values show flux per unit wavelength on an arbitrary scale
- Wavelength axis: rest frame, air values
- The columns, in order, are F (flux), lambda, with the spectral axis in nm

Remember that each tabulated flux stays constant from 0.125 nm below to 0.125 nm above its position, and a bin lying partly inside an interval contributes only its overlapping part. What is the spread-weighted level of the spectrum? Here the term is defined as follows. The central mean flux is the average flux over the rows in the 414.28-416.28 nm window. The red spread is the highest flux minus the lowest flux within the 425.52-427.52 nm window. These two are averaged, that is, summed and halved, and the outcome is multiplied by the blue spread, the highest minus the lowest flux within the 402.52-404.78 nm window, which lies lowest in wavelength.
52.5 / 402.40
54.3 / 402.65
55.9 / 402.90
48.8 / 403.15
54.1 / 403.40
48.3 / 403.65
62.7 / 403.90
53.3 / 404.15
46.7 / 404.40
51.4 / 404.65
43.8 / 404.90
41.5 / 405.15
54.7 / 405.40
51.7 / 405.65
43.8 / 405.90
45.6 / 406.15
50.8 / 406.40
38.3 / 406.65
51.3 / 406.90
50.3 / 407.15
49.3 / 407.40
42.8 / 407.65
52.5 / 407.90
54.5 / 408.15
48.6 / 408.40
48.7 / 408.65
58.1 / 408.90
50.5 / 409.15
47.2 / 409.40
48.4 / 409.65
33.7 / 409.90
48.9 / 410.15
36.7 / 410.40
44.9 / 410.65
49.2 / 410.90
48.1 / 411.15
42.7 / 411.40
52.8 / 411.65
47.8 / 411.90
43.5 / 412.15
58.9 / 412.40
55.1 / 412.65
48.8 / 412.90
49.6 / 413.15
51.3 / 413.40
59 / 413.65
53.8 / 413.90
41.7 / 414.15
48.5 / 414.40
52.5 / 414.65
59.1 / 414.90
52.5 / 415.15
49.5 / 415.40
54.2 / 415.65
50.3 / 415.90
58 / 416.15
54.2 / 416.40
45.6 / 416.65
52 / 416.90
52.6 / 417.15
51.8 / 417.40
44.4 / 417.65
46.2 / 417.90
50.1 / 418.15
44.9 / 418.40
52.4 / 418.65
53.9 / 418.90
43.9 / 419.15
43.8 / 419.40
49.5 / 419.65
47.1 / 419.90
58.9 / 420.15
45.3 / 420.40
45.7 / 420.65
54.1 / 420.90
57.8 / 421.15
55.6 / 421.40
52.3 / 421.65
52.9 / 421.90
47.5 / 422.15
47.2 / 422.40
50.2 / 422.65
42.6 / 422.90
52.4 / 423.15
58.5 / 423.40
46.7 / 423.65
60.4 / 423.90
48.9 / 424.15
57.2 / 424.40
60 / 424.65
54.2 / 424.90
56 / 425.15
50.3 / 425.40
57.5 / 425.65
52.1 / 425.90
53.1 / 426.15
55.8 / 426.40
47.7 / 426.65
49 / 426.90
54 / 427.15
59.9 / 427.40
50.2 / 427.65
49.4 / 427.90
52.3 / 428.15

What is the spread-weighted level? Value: 522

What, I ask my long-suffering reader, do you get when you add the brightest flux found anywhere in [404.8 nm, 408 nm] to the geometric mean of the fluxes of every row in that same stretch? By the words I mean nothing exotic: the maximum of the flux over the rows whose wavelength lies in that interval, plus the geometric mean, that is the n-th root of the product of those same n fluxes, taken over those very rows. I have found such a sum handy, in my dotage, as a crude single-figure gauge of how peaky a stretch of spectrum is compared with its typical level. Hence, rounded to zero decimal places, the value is 102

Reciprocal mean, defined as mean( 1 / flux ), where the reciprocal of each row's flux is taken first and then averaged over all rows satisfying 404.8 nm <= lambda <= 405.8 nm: 0.0211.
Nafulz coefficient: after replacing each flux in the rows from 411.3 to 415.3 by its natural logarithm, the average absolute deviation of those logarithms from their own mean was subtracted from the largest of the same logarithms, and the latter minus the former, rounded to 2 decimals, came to 3.99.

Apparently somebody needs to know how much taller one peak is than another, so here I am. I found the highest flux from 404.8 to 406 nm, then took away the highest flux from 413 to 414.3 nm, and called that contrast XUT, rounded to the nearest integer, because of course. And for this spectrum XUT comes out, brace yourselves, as -4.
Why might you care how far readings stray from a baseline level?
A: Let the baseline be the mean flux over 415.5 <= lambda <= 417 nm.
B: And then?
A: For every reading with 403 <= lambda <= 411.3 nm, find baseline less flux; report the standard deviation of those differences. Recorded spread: 5.8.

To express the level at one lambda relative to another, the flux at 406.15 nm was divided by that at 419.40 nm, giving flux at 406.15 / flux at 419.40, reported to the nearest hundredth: 1.04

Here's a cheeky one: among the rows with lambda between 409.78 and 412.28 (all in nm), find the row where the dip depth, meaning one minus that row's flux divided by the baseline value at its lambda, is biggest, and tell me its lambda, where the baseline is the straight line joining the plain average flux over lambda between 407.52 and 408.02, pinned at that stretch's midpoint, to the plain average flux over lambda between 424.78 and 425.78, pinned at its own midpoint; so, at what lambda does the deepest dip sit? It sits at 409.90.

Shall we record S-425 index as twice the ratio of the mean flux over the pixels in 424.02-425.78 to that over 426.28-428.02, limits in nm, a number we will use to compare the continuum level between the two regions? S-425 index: 2.10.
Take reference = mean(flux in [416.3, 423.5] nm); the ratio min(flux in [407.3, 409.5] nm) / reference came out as 0.85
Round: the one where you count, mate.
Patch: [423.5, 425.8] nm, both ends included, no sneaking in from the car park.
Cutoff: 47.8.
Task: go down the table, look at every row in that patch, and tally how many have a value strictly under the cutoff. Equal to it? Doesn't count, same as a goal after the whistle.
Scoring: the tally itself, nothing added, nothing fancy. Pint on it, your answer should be 1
